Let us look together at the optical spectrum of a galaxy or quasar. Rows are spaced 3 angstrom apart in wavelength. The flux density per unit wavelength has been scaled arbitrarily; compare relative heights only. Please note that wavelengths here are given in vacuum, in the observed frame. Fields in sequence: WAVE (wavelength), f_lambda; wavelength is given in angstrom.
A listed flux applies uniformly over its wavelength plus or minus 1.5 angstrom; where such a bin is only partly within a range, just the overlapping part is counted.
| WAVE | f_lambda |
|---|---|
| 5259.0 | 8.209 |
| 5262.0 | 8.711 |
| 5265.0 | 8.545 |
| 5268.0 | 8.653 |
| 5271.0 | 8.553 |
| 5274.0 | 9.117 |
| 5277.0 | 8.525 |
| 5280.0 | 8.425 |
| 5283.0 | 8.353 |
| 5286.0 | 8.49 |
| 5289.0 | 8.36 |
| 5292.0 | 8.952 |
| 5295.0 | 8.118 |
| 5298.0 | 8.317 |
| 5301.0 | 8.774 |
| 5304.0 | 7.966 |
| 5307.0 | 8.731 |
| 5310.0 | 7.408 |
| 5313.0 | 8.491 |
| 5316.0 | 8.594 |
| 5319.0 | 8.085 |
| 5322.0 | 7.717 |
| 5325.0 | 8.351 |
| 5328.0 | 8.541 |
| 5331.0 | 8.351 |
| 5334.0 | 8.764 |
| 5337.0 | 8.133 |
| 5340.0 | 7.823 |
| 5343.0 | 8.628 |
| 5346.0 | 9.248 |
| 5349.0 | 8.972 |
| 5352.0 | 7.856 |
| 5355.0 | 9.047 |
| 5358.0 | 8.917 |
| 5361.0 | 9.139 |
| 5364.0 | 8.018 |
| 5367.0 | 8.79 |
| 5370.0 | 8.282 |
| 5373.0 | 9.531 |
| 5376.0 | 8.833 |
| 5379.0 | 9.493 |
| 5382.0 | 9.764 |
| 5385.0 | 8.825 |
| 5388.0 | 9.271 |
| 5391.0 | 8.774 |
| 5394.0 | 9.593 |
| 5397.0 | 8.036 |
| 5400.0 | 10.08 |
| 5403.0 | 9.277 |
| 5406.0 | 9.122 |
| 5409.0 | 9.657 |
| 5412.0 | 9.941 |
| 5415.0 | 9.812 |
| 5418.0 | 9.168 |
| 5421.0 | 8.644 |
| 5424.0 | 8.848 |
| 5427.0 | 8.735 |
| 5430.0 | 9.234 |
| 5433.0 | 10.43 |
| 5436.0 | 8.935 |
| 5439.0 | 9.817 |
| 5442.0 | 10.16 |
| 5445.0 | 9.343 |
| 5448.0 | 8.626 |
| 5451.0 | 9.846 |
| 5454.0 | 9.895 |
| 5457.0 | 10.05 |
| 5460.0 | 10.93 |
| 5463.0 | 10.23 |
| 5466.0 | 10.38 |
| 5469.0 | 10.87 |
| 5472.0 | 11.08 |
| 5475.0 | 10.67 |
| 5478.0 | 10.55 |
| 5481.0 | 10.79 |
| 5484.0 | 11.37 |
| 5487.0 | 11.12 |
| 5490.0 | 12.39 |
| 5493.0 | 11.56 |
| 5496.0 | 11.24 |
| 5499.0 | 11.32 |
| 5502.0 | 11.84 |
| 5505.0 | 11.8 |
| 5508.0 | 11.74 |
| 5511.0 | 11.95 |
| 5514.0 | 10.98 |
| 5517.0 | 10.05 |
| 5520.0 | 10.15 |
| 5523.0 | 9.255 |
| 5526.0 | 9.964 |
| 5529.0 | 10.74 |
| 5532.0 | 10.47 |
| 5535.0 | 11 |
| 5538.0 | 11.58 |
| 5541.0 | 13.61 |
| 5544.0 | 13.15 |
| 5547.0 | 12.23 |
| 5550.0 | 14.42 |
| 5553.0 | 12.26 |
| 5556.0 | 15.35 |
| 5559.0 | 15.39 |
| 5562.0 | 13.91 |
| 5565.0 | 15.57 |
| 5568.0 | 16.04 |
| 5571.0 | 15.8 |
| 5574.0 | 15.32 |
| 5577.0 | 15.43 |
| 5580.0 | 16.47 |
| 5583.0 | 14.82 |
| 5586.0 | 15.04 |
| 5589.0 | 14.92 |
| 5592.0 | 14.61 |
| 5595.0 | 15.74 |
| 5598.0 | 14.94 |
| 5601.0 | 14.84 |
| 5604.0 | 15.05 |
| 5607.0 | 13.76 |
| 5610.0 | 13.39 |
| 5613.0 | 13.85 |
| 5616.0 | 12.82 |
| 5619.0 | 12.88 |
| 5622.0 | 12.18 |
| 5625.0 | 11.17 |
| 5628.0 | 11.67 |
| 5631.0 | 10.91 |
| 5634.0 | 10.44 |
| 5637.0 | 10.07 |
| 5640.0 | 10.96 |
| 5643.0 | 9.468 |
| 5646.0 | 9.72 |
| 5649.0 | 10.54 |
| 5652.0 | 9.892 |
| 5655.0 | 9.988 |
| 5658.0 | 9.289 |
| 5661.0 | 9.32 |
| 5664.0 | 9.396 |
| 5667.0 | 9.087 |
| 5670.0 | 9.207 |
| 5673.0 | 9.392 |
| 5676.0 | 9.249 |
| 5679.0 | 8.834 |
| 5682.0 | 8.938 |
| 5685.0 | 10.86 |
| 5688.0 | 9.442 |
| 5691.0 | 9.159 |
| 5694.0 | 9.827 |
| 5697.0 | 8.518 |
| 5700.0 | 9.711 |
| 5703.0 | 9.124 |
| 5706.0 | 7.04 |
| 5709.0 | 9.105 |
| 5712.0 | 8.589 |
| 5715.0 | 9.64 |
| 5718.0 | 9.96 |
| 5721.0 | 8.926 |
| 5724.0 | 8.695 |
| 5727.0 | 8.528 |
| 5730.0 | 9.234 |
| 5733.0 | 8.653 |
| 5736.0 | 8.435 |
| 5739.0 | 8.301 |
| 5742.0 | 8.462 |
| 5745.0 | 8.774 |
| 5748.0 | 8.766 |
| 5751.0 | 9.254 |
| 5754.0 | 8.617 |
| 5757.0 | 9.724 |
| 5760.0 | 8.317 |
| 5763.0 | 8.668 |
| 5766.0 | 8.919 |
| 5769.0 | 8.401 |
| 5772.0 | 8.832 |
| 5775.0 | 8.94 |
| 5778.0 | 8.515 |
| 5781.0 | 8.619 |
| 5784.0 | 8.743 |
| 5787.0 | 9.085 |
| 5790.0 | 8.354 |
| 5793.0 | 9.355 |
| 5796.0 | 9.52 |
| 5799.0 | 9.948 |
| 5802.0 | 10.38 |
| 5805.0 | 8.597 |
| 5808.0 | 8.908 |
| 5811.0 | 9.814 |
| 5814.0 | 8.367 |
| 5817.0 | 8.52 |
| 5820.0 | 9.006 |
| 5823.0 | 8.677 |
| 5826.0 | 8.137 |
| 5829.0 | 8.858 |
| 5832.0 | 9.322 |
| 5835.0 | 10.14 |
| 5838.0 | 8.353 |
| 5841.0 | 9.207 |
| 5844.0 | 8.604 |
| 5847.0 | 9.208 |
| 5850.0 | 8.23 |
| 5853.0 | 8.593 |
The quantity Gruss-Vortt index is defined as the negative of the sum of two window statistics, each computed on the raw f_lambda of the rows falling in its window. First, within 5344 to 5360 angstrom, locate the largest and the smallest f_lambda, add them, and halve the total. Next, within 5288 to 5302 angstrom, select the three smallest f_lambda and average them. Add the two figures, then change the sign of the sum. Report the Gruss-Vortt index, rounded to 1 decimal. -16.8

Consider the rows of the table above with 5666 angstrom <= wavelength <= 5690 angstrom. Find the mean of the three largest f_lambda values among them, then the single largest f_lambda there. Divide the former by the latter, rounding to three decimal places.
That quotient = 0.911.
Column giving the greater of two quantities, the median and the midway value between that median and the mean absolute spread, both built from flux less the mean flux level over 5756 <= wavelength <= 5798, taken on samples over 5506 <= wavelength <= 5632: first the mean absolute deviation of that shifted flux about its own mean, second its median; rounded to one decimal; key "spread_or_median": 4.6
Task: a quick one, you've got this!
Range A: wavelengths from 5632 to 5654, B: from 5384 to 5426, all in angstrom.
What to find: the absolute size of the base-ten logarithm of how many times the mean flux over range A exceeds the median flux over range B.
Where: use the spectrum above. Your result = 0.04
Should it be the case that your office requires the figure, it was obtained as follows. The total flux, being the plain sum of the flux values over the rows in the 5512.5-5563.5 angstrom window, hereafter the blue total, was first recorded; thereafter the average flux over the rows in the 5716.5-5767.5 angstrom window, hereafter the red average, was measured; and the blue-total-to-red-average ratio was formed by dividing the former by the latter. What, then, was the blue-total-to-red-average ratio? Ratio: 23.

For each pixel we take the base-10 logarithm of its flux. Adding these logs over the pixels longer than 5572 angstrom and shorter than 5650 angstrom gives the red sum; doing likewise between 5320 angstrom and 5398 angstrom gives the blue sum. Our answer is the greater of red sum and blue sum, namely 28.9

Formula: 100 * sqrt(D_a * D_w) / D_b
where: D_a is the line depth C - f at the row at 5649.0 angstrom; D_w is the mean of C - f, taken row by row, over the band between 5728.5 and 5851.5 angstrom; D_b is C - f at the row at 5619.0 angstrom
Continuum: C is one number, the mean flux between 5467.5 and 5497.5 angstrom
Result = -69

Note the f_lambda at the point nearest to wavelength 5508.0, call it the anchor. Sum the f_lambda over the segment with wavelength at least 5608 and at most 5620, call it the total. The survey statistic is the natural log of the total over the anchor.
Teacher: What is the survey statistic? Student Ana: 1.5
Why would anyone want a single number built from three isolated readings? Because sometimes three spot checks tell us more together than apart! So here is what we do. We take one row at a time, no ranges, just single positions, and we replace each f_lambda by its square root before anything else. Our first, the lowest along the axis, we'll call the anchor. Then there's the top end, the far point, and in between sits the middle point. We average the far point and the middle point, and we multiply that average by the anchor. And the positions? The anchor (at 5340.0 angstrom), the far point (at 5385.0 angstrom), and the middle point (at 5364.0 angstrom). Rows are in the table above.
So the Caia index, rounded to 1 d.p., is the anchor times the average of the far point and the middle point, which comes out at 8.1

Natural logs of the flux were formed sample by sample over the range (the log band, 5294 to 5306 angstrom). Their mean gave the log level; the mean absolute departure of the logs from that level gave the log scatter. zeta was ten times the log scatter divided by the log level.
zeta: 0.14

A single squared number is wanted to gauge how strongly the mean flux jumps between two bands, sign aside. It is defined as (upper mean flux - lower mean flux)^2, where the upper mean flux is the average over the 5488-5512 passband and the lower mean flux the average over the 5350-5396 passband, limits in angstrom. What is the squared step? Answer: 8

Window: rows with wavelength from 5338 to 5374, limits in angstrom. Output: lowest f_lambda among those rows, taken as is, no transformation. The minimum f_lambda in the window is 7.823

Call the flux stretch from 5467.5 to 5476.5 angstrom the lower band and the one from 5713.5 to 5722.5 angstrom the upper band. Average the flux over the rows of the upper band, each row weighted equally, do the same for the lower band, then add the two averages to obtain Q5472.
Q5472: 20.4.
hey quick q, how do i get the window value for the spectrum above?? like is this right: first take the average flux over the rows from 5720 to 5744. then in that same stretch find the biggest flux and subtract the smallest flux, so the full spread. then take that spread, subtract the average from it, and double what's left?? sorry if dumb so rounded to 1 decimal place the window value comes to -15.4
